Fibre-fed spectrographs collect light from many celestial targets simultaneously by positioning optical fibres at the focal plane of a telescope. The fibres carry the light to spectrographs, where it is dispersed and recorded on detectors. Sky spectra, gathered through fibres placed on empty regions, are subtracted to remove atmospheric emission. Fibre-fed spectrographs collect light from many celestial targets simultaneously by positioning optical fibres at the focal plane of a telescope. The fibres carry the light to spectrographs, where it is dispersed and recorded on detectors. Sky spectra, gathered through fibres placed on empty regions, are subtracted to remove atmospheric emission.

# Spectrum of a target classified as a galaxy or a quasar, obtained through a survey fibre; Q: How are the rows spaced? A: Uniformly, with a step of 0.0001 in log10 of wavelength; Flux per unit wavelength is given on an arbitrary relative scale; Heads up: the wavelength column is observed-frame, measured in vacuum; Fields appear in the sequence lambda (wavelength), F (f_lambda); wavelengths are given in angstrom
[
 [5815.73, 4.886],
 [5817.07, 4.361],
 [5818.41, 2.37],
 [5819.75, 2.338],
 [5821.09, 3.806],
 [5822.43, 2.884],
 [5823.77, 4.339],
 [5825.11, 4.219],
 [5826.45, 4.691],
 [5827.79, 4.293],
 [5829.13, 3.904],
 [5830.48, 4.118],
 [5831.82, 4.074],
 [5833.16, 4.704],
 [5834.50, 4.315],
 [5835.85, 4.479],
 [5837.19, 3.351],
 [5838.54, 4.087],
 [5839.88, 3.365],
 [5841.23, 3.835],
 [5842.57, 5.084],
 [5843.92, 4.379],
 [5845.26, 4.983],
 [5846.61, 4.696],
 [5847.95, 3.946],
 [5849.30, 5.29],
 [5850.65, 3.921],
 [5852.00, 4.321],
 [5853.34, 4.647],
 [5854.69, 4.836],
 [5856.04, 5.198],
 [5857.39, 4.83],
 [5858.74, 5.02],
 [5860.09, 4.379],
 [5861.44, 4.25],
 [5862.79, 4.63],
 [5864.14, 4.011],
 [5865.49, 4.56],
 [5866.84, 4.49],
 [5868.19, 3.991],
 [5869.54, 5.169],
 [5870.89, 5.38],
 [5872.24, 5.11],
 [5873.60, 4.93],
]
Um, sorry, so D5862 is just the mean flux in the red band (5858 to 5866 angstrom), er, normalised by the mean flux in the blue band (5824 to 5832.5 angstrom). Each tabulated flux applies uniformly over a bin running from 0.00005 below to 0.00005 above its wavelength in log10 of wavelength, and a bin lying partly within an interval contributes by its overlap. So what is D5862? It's 1.06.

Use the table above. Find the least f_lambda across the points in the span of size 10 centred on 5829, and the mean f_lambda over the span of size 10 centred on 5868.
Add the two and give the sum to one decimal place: 8.6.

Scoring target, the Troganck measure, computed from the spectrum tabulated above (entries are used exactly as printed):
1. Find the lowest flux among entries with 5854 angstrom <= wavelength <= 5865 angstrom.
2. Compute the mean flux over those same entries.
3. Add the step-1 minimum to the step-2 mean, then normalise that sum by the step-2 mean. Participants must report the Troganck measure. 1.86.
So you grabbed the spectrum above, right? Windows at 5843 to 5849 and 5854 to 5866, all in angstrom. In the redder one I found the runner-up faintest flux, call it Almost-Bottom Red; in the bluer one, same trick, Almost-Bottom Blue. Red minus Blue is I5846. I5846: -0.13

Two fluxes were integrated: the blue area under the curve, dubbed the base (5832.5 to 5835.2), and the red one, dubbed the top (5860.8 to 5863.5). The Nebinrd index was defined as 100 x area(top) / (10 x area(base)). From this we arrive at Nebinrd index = 9.9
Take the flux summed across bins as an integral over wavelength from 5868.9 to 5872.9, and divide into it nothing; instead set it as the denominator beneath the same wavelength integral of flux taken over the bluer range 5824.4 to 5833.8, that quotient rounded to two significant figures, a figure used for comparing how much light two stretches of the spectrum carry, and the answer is 1.9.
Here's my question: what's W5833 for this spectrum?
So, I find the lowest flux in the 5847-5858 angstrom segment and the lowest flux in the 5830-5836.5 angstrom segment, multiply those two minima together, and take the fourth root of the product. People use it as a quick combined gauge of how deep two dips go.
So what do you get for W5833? 2.00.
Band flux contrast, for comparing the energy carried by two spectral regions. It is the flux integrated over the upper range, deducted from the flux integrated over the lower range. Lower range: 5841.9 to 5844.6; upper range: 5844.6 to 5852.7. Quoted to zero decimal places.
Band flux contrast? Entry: -24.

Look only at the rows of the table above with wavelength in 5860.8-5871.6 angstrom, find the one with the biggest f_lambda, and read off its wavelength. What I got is 5870.89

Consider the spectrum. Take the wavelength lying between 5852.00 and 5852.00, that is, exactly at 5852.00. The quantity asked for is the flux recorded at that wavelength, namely 4.321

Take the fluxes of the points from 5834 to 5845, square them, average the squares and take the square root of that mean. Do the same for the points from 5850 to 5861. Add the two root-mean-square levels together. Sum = 8.81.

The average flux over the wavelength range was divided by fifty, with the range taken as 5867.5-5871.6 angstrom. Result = 0.097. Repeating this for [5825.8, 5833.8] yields 0.086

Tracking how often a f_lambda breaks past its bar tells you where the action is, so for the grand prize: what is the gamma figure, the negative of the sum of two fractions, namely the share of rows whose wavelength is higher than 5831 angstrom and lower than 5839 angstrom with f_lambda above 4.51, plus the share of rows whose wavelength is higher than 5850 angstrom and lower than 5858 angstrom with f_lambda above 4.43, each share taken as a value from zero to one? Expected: -0.83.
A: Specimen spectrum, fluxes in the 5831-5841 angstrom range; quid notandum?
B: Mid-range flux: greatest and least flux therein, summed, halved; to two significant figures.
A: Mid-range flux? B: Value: 4.0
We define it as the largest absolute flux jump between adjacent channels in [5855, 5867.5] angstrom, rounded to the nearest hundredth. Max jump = 0.64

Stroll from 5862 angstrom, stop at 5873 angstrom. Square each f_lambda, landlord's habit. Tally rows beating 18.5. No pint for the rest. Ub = 6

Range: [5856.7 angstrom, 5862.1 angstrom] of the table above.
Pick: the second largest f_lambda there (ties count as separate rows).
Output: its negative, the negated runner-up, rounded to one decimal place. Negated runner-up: -4.8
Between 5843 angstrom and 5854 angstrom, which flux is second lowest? 3.946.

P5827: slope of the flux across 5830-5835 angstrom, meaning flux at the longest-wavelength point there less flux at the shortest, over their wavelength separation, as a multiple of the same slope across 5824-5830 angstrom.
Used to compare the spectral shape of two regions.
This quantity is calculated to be -0.6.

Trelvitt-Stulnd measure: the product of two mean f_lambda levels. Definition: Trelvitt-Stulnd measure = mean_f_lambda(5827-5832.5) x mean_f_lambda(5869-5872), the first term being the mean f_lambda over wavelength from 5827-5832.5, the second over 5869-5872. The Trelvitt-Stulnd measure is 21.6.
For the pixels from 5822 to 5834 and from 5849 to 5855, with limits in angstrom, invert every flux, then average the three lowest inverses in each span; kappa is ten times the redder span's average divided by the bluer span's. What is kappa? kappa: 9.3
